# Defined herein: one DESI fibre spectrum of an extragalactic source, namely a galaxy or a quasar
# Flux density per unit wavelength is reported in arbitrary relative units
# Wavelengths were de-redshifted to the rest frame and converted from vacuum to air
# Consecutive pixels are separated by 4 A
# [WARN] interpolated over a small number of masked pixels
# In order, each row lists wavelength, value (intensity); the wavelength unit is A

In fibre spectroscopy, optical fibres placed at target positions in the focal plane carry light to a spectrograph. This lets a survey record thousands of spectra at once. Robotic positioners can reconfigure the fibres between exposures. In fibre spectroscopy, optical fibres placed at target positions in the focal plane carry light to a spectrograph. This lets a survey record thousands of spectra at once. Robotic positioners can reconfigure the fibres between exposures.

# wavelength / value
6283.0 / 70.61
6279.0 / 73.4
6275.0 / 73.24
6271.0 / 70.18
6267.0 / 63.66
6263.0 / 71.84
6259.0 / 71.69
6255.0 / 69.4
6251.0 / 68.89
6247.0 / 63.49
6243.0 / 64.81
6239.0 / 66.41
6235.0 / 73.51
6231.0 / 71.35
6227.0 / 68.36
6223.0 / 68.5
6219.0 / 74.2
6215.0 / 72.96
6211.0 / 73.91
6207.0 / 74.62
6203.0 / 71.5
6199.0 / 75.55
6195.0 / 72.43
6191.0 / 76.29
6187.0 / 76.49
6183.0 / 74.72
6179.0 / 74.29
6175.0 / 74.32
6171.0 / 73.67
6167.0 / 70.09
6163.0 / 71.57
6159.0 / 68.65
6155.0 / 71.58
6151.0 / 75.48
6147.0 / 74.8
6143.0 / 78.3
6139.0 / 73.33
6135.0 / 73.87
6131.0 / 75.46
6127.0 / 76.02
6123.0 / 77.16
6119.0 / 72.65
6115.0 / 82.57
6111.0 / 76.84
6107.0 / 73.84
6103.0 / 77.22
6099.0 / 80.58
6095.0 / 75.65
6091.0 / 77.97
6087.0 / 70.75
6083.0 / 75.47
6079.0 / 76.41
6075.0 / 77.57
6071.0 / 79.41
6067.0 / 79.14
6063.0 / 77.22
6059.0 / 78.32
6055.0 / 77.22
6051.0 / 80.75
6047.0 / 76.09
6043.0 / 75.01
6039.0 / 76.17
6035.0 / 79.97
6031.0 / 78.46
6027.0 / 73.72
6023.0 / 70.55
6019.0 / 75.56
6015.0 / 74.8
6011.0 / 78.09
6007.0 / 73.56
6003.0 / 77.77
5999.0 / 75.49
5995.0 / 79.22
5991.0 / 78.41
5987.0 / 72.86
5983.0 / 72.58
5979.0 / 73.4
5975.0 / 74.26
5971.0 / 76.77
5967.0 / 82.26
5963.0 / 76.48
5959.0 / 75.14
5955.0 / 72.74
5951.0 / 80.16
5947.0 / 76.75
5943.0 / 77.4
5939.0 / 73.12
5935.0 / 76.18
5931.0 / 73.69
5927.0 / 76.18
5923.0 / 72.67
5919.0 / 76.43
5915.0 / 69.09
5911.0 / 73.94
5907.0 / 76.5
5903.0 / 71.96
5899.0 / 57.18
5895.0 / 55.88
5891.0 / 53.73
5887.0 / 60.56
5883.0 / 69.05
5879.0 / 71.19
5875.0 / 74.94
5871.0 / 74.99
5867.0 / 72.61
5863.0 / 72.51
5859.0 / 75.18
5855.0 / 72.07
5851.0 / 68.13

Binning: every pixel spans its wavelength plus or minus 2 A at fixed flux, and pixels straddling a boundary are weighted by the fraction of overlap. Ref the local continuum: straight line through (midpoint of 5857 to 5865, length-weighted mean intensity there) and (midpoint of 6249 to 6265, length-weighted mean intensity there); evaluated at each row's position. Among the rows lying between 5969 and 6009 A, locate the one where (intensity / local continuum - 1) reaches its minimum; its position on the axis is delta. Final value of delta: 5983.0 A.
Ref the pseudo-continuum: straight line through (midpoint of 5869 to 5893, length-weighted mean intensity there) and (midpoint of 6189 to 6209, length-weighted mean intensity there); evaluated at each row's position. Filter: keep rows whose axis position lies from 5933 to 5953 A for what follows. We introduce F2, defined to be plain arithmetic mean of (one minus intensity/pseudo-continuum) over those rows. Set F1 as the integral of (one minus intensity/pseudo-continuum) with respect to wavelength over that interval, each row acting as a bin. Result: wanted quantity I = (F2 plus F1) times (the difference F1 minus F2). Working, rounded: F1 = -2.3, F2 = -0.12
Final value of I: 5.4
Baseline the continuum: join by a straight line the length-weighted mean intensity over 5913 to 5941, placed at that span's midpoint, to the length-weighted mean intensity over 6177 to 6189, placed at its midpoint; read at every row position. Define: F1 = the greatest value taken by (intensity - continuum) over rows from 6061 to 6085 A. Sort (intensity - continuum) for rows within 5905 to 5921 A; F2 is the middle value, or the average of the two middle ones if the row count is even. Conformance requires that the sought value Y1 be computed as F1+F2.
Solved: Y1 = 6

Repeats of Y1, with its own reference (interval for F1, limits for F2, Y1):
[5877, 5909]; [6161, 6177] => 0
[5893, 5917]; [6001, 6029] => 3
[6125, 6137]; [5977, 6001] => 1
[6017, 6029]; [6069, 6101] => 4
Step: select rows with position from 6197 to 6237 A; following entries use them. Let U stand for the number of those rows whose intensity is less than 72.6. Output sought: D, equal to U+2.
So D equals 6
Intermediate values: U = 4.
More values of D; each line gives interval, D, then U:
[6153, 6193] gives 6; 4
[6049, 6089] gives 3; 1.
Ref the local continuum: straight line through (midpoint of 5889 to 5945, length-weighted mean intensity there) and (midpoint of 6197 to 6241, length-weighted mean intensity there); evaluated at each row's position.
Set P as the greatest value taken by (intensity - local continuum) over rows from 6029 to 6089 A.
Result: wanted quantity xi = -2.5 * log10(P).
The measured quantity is -2.47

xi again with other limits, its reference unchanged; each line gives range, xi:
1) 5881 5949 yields -2.11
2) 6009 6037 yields -2.39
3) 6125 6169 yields -2.08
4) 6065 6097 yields -2.30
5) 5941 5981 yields -2.67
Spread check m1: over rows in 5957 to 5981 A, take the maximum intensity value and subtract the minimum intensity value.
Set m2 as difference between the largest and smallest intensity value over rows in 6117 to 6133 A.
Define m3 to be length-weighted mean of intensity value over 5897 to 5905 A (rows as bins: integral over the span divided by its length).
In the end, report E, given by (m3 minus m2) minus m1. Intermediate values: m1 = 9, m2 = 4.5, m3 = 64.6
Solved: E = 51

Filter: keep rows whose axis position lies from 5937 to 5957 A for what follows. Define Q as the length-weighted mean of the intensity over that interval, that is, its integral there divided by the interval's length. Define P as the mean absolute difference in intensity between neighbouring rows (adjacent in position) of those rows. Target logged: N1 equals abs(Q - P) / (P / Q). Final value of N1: 1391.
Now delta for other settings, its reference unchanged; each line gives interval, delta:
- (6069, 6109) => 6087.0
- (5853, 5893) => 5891.0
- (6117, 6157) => 6155.0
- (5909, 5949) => 5915.0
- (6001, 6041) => 6023.0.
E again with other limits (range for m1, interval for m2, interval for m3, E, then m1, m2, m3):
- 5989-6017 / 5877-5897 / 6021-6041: 53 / 6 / 17.5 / 75.8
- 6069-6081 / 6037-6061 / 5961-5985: 67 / 3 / 5.7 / 76.0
